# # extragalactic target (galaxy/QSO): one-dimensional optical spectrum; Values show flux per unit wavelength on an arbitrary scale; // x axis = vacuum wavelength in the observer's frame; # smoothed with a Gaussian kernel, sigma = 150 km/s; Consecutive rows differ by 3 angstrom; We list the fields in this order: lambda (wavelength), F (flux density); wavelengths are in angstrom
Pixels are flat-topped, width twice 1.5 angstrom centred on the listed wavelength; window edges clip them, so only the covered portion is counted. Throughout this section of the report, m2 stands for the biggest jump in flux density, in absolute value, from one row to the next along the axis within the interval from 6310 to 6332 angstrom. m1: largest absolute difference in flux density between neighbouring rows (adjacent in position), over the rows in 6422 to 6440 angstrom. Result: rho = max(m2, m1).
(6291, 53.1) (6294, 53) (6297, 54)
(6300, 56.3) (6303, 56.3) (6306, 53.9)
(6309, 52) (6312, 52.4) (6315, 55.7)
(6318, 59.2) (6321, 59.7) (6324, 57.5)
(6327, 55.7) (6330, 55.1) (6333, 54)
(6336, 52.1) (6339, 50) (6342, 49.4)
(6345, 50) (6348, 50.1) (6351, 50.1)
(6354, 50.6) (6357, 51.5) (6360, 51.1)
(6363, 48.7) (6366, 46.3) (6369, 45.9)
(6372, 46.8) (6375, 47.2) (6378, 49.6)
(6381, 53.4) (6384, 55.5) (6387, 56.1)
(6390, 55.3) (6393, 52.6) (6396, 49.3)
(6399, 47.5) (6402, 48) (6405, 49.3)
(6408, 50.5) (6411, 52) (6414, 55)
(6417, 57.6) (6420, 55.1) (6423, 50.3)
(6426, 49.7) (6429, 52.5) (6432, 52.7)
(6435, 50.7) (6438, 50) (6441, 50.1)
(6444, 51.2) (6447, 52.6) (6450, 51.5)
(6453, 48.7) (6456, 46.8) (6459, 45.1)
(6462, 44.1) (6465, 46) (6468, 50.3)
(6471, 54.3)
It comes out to 3.5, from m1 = 2.80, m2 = 3.50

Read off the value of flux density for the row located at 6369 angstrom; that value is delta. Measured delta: 45.9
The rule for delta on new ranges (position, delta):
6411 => 52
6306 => 53.9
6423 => 50.3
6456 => 46.8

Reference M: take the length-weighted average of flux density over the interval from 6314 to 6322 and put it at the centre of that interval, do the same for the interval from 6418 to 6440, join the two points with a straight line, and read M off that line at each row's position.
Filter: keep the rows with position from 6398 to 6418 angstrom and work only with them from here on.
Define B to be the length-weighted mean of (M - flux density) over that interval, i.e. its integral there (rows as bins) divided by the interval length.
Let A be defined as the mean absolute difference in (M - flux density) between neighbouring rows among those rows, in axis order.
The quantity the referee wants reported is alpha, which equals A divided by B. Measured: 1.19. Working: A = 1.9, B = 1.6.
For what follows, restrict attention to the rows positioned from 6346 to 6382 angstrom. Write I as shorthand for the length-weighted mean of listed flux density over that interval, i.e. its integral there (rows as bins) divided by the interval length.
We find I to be 49.2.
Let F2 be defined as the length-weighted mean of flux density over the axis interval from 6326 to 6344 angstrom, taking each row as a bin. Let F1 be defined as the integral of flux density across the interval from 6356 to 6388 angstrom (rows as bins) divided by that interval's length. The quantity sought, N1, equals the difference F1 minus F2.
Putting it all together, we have -2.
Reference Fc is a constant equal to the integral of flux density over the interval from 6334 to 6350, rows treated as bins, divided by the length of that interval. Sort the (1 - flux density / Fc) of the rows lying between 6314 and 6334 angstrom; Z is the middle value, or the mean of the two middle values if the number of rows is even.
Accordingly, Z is -0.10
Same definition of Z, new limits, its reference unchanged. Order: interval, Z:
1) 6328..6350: 0.01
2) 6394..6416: 0.02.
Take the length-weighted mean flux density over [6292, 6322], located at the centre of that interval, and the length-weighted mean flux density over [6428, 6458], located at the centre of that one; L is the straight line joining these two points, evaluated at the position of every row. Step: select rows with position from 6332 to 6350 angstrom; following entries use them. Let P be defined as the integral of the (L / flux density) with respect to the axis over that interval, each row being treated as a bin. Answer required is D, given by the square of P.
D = 366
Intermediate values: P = 19.1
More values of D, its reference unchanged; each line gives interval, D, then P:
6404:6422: 305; 17.5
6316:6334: 298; 17.3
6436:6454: 321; 17.9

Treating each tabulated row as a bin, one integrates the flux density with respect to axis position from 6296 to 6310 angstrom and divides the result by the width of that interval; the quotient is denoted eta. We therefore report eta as 55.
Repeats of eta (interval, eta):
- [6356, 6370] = 49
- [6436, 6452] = 51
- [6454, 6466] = 46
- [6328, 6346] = 52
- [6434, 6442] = 50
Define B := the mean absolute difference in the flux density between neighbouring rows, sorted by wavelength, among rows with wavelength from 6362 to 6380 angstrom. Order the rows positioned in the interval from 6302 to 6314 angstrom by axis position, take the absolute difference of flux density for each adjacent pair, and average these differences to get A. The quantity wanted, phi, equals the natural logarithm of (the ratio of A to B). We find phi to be 0.2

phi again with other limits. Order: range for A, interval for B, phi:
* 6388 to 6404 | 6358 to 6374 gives 0.3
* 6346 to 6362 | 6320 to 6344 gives -1.2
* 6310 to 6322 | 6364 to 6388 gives 0.5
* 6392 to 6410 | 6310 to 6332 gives -0.2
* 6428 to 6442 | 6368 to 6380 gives -0.5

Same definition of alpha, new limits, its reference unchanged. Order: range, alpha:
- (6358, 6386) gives 0.34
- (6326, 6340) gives 0.32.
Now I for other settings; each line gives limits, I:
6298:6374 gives 52.4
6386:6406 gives 51.1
